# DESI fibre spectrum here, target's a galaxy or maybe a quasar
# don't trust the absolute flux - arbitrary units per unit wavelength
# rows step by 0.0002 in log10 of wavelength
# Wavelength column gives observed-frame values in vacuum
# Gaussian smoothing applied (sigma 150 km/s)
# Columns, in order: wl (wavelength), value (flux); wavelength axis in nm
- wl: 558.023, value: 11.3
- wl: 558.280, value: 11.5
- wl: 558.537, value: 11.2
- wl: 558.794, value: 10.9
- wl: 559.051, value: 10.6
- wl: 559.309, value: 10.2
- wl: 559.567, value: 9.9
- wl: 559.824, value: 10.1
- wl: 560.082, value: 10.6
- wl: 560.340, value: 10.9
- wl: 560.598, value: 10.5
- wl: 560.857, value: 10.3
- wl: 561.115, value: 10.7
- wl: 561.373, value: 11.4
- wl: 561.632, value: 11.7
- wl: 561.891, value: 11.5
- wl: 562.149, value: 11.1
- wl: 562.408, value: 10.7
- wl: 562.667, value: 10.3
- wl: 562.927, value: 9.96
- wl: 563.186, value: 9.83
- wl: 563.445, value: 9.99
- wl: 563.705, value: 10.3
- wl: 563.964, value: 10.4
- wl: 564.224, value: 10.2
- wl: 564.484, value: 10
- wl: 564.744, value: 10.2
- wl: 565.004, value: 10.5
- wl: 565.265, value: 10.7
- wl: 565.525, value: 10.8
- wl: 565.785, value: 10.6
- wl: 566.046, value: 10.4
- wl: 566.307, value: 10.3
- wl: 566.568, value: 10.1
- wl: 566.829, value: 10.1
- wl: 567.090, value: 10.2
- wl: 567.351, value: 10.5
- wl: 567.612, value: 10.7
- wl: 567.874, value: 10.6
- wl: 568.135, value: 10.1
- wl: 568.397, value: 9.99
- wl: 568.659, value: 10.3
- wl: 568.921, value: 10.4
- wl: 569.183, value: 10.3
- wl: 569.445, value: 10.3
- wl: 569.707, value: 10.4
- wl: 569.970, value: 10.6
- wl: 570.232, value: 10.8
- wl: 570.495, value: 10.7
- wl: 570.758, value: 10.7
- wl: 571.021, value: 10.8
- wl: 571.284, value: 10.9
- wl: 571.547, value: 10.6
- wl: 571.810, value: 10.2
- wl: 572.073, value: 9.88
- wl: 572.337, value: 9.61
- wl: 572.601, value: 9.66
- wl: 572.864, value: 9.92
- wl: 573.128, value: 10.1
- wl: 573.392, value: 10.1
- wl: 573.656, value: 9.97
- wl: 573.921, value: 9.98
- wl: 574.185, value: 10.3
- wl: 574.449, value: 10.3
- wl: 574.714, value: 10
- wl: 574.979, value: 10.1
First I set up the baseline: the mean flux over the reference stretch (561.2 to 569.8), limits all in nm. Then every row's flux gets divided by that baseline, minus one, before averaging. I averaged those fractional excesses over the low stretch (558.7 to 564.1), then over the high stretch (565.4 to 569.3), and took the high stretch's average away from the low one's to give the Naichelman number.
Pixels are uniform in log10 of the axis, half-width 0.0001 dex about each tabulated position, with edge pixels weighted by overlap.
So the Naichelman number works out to 0.020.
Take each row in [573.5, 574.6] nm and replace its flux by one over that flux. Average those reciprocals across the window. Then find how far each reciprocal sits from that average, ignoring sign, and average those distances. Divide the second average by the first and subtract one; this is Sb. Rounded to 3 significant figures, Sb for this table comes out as -0.984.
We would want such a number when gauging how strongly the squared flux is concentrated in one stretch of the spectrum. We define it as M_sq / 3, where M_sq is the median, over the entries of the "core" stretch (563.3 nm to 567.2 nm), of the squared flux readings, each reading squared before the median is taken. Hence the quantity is 35.4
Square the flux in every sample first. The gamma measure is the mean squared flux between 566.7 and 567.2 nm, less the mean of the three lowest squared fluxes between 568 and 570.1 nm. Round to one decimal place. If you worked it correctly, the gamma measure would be 0.4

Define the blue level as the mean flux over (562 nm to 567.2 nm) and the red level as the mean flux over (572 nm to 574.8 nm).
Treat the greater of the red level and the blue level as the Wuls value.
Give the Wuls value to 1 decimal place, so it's 10.3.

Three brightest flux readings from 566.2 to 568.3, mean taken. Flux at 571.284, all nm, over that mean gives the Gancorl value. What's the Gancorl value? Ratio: 1.03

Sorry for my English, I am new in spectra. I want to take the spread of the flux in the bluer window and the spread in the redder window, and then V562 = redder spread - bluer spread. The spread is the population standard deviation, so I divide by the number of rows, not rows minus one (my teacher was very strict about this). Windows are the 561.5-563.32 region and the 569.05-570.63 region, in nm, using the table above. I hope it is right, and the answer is -0.49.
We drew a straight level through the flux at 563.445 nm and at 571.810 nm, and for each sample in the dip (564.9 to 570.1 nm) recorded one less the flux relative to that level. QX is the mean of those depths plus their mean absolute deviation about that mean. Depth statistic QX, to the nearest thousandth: -0.010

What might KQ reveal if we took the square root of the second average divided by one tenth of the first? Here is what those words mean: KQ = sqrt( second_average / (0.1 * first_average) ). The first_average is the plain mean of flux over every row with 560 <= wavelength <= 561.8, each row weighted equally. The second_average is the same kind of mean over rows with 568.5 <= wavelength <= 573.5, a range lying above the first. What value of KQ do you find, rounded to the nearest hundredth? 3.08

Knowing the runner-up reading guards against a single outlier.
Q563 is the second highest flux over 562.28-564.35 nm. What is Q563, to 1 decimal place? 10.4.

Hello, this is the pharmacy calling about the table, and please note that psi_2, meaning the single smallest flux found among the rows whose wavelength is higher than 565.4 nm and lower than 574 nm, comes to 9.61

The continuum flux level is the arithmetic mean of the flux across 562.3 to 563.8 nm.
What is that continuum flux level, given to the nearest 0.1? 10.2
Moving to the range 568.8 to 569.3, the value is 10.4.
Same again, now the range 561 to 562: 11.3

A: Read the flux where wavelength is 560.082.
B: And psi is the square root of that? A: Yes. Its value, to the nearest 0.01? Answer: 3.26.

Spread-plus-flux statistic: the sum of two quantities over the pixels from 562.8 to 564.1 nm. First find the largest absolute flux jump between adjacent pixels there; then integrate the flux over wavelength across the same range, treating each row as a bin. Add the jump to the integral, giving 13.4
